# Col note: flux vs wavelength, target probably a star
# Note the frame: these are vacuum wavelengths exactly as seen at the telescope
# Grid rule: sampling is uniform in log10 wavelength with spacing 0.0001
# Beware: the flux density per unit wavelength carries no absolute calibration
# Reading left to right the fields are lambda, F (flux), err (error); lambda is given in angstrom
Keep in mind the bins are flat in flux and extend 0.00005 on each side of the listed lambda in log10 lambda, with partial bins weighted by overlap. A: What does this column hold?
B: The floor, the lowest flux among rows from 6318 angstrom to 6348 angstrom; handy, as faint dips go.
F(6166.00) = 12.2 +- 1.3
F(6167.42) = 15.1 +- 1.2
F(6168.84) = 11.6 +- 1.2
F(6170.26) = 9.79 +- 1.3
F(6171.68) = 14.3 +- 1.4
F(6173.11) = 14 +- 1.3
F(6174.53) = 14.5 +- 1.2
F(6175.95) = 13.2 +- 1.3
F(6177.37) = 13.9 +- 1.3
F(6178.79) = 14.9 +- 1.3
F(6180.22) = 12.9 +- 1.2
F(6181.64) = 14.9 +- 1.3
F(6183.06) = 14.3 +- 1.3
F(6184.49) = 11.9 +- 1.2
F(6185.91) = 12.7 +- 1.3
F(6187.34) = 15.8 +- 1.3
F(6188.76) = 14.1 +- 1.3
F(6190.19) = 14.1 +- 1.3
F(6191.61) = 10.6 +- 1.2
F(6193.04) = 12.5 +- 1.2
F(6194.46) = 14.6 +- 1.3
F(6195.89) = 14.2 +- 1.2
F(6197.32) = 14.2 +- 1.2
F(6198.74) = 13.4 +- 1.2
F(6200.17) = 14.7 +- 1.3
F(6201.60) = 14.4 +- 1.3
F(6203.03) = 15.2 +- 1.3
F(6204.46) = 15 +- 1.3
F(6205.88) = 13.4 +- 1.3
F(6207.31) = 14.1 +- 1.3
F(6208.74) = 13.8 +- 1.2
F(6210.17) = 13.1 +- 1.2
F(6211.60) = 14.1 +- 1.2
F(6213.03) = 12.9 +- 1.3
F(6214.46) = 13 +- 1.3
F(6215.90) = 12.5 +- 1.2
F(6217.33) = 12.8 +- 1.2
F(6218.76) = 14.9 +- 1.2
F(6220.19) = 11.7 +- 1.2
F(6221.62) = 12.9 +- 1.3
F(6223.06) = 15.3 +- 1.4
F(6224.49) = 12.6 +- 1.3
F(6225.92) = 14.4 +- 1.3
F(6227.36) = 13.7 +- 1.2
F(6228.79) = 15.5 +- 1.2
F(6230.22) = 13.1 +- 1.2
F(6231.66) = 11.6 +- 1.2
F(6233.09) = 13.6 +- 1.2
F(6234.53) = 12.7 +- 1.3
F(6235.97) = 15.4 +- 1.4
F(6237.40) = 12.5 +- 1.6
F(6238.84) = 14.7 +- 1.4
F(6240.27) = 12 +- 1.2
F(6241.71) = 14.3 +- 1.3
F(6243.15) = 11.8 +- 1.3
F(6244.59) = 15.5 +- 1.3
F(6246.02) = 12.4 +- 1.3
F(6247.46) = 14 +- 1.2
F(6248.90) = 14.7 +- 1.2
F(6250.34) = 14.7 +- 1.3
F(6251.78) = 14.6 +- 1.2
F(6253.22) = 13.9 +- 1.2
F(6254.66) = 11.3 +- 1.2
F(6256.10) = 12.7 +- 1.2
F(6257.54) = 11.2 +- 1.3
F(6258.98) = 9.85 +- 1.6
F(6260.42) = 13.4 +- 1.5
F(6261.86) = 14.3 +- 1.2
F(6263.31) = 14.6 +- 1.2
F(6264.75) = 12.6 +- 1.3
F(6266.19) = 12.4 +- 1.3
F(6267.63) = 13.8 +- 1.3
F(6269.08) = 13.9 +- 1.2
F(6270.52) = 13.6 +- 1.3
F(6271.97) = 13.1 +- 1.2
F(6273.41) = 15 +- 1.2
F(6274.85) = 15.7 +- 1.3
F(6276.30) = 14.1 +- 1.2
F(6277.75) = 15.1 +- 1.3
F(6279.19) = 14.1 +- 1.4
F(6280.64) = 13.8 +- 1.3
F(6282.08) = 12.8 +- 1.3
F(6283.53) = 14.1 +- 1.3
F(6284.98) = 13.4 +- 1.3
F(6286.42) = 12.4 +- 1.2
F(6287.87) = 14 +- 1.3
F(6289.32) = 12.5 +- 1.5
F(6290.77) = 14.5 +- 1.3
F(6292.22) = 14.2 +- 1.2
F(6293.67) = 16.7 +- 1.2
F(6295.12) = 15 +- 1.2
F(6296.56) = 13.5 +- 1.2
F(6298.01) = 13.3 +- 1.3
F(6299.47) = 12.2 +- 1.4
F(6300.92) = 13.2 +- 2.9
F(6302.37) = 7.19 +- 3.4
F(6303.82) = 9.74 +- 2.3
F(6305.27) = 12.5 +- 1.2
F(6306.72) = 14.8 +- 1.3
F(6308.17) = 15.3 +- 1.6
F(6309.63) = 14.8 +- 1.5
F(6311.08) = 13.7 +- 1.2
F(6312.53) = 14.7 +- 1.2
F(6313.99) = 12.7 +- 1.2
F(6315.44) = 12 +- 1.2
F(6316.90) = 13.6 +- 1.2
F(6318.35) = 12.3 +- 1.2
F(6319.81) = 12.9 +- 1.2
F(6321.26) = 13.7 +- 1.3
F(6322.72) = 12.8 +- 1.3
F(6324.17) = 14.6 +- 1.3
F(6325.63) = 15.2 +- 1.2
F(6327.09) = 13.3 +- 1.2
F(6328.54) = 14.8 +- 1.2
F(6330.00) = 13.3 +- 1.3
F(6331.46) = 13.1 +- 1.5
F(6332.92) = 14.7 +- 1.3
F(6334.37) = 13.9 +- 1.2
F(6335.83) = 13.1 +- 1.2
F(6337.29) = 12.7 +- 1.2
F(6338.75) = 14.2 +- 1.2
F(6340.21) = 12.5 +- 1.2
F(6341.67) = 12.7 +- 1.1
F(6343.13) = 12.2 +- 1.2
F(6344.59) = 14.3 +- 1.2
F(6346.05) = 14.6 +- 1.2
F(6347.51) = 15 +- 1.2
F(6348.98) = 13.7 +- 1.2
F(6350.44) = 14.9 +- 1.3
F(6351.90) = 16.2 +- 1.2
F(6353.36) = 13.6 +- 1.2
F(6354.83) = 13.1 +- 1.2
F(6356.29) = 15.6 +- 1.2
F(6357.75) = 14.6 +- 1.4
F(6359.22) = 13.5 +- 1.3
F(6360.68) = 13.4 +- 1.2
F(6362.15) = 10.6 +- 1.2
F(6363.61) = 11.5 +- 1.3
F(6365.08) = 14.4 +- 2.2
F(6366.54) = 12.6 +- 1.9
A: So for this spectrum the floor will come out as 12.2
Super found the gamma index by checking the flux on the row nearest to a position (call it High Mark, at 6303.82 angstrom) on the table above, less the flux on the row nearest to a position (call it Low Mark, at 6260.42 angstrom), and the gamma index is -3.7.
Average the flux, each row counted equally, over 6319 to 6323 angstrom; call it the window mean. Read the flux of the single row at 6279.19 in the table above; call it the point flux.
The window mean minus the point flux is -1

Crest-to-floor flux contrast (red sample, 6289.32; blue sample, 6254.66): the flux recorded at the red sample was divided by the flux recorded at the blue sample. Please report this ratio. 1.11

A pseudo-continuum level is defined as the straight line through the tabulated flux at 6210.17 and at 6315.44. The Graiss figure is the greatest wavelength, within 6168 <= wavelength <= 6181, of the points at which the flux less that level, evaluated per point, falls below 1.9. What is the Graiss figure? 6180.22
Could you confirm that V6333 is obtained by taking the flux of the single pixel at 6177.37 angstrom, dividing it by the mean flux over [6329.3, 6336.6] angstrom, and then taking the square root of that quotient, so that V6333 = 1.01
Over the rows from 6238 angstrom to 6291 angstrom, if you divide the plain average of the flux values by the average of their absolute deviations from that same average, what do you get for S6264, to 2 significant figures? 13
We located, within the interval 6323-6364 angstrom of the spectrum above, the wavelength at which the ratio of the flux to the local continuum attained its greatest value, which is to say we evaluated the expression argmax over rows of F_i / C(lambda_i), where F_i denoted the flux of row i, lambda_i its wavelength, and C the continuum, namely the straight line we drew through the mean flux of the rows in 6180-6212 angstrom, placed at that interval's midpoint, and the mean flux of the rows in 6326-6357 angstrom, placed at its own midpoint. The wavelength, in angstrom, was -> 6351.90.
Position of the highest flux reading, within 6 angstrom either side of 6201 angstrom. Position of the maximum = 6203.03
